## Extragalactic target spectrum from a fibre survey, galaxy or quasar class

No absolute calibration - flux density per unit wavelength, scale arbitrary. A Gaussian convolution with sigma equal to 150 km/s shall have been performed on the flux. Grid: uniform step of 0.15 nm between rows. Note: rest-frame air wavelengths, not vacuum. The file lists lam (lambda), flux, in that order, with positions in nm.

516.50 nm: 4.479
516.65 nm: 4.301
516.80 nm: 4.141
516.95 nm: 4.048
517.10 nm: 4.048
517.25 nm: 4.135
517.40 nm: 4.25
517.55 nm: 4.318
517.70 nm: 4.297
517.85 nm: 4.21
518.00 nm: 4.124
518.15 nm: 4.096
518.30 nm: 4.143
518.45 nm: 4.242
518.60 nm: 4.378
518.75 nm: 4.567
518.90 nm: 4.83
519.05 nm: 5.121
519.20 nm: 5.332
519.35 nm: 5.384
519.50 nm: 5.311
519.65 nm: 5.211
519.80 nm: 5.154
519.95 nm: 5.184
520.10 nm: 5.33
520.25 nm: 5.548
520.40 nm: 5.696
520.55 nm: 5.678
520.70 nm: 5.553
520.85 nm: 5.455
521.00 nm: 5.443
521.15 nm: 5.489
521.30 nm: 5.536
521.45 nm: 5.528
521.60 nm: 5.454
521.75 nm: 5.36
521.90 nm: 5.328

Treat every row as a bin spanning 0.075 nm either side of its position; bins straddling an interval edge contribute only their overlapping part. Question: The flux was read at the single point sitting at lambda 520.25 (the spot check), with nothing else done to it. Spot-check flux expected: 5.548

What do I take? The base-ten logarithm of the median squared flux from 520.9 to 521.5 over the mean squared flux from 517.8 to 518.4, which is 0.25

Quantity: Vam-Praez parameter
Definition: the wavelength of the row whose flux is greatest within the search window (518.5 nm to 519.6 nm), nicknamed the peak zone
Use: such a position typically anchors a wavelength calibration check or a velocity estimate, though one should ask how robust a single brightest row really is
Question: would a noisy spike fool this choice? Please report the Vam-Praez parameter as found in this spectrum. 519.35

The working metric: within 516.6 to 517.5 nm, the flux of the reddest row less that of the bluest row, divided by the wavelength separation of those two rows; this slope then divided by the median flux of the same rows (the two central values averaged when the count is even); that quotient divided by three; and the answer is -0.005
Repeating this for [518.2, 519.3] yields 0.096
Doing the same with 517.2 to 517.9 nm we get 0.010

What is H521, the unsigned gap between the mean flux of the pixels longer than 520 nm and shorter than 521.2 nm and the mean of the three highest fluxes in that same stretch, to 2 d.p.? 0.12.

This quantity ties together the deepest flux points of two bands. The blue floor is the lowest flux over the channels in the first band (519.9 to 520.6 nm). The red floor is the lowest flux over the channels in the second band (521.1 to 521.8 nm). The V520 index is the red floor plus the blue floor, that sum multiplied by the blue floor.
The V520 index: 54.7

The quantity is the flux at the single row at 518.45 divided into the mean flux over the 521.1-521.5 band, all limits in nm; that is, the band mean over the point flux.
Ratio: 1.30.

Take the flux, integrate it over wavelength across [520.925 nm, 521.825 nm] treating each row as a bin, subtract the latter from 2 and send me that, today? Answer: -2.9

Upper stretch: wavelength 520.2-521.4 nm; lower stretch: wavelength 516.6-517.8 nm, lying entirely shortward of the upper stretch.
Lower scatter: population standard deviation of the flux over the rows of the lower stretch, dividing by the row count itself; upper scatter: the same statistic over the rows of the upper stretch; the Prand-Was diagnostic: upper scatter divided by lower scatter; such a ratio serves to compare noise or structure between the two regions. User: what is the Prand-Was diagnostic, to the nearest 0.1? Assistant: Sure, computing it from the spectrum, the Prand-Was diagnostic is 0.8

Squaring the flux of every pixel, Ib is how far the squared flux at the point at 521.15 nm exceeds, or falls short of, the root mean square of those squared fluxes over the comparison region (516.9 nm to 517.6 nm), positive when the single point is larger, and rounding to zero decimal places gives 13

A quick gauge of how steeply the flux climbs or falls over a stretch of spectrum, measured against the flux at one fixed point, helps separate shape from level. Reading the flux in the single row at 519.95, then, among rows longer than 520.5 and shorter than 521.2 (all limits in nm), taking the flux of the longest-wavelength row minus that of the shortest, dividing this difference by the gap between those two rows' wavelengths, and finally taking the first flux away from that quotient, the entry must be -5.5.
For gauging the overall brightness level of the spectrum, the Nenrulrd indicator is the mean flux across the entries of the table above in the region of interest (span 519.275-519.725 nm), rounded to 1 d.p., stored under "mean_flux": 5.3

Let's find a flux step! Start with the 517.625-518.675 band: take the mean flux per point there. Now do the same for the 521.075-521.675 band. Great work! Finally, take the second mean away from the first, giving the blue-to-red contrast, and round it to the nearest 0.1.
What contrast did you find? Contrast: -1.3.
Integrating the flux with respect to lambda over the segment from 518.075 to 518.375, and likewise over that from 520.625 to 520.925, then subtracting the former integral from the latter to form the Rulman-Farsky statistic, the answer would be 0.42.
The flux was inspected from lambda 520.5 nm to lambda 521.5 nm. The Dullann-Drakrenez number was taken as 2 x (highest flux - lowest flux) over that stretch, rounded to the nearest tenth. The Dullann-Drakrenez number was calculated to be 0.5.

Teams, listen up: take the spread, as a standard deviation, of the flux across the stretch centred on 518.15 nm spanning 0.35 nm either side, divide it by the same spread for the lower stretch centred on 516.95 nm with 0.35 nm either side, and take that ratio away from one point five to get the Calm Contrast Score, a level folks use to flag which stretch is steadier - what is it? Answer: 0.91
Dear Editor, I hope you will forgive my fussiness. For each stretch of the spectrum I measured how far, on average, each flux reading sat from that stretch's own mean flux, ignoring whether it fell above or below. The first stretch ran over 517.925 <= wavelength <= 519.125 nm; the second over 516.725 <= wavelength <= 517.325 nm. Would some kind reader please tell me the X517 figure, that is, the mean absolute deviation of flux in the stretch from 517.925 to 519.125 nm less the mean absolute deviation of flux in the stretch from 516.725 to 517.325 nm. 0.26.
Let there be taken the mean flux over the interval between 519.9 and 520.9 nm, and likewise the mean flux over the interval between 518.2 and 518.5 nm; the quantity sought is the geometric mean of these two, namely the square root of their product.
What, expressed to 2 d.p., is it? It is 4.80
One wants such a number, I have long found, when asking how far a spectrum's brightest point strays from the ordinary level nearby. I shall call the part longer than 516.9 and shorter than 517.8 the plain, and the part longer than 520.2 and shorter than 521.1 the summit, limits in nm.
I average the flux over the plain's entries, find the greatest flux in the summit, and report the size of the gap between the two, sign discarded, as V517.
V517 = 1.51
